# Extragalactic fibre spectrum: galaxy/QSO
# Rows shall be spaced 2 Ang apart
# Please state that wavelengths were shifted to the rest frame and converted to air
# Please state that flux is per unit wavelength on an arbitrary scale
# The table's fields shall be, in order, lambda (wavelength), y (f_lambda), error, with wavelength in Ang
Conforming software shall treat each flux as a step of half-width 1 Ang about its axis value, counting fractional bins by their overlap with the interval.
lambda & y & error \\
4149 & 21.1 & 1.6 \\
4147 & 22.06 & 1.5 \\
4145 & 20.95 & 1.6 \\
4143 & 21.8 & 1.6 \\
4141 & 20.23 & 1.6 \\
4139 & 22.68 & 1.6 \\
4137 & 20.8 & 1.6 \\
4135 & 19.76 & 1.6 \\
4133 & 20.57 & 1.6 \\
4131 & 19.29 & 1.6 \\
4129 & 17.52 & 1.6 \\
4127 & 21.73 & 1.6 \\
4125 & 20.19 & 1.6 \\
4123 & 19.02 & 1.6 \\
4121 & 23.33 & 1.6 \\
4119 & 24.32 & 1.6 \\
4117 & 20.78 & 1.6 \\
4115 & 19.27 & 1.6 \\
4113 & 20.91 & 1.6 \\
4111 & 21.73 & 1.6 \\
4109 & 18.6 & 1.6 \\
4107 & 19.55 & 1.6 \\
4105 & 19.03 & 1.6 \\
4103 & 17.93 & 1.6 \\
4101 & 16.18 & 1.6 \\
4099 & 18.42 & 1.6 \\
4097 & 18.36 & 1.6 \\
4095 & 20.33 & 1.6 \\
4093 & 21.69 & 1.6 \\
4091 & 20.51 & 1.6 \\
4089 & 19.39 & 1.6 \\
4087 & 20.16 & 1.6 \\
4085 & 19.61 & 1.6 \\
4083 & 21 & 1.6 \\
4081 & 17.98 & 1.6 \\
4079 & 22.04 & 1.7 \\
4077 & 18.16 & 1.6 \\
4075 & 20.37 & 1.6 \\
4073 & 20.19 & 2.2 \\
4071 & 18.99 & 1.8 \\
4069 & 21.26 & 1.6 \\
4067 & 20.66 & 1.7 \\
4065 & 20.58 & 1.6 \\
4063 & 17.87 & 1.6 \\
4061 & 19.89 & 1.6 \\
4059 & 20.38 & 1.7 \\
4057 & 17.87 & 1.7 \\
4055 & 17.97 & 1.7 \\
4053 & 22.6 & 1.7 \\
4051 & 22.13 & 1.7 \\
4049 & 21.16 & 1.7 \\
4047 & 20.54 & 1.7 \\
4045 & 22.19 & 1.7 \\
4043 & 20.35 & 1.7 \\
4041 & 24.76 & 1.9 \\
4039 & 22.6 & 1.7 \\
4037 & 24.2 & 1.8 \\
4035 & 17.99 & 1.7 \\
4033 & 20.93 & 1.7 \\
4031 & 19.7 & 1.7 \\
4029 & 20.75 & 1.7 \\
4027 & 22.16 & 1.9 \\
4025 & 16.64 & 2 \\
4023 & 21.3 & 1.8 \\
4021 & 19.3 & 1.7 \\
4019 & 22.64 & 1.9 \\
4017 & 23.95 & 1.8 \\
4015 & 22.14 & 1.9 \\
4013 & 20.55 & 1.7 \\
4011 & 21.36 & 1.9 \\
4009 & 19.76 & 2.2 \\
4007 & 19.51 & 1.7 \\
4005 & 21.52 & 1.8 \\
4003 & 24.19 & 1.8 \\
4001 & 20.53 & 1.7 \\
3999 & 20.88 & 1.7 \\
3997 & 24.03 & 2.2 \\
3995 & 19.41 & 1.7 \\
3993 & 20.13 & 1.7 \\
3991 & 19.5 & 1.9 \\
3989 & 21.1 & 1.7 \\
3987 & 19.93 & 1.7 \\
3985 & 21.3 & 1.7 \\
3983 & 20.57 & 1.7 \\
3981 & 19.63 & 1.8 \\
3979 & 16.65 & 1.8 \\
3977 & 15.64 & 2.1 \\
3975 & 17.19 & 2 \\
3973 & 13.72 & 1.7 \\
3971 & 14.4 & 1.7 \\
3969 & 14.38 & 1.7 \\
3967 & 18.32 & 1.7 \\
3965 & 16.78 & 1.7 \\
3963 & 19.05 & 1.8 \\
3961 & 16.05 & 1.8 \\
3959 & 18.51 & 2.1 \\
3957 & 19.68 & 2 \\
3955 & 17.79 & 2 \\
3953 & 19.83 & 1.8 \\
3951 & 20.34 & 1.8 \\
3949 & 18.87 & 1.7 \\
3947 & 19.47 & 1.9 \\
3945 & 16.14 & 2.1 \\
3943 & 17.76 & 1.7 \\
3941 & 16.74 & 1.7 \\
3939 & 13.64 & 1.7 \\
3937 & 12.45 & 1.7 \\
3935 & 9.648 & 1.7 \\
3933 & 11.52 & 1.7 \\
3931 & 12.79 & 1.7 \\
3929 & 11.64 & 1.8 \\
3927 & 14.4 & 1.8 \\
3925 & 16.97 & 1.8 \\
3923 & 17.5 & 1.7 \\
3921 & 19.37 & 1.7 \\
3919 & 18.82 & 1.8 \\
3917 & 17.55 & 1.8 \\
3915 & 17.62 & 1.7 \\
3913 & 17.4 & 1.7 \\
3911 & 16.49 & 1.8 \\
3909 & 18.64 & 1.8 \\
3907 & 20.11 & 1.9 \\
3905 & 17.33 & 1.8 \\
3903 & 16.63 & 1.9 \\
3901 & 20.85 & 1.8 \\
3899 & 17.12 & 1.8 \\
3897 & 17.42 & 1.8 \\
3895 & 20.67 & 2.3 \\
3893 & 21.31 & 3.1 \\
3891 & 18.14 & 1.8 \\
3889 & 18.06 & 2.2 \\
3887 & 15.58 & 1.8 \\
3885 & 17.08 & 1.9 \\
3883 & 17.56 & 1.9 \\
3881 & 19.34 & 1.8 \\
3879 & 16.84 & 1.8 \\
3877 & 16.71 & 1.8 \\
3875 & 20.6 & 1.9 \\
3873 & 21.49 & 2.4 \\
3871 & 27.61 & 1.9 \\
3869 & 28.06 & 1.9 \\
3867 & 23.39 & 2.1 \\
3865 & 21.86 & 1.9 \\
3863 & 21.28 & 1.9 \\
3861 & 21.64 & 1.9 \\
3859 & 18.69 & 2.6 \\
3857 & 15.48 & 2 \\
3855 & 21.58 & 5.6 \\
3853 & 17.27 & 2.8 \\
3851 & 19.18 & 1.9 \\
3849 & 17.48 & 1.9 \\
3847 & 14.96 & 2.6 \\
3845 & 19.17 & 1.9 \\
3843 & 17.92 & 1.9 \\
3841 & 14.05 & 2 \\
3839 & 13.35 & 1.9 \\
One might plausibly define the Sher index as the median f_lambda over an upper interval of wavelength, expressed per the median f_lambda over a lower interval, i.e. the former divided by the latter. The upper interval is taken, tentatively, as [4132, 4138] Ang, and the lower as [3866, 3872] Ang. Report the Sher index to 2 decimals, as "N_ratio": 0.75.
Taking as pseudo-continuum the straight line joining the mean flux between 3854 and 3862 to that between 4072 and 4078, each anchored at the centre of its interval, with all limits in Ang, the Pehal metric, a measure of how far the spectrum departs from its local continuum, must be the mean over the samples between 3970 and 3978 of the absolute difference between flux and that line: 4.2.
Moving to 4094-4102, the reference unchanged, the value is 1.6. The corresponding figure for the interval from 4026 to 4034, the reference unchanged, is 1.4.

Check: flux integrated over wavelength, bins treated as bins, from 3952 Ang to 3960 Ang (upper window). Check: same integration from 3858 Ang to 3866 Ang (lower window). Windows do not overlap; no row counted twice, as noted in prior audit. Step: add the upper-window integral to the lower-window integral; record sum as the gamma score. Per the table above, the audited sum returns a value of 319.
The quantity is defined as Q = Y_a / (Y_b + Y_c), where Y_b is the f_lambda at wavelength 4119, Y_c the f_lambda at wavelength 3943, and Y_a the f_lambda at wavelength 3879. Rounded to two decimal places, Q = 0.40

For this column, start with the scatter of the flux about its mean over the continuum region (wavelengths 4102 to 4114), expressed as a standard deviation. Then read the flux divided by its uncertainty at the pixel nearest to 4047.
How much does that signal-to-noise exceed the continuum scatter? 11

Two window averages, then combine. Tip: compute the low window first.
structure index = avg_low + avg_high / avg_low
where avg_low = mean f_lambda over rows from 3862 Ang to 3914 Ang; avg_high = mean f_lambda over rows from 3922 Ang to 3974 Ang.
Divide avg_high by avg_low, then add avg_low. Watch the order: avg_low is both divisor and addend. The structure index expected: 20.35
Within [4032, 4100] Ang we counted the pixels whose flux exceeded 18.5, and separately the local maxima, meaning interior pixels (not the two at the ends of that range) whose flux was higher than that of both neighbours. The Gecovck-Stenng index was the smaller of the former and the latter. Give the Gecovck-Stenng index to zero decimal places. 11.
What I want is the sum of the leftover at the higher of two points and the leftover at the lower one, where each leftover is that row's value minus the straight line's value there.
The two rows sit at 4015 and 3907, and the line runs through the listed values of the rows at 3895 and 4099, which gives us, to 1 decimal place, 2.4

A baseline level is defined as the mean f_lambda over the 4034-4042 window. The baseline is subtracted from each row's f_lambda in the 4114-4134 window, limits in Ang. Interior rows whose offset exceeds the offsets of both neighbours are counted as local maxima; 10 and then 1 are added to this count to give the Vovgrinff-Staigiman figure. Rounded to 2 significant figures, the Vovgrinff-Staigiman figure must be 13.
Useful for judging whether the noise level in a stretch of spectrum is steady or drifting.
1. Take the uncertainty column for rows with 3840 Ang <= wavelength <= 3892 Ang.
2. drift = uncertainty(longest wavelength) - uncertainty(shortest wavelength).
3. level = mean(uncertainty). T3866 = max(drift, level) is 2.16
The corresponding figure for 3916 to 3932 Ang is 1.76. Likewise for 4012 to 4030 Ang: 1.82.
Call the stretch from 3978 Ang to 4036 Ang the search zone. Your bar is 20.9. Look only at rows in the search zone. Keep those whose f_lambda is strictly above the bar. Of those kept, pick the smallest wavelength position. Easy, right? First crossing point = 3985 Ang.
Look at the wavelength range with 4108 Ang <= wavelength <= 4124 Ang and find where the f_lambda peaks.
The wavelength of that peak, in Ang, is 4119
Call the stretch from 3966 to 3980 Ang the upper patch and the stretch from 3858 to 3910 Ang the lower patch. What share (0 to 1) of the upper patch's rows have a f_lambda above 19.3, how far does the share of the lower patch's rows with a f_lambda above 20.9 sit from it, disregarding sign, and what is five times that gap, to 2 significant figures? 1.5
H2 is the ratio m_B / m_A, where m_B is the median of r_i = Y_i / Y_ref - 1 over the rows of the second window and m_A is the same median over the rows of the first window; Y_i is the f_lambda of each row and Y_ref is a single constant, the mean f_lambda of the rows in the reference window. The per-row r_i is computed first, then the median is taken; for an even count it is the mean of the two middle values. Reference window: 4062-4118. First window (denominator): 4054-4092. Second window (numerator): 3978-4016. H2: 1.8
